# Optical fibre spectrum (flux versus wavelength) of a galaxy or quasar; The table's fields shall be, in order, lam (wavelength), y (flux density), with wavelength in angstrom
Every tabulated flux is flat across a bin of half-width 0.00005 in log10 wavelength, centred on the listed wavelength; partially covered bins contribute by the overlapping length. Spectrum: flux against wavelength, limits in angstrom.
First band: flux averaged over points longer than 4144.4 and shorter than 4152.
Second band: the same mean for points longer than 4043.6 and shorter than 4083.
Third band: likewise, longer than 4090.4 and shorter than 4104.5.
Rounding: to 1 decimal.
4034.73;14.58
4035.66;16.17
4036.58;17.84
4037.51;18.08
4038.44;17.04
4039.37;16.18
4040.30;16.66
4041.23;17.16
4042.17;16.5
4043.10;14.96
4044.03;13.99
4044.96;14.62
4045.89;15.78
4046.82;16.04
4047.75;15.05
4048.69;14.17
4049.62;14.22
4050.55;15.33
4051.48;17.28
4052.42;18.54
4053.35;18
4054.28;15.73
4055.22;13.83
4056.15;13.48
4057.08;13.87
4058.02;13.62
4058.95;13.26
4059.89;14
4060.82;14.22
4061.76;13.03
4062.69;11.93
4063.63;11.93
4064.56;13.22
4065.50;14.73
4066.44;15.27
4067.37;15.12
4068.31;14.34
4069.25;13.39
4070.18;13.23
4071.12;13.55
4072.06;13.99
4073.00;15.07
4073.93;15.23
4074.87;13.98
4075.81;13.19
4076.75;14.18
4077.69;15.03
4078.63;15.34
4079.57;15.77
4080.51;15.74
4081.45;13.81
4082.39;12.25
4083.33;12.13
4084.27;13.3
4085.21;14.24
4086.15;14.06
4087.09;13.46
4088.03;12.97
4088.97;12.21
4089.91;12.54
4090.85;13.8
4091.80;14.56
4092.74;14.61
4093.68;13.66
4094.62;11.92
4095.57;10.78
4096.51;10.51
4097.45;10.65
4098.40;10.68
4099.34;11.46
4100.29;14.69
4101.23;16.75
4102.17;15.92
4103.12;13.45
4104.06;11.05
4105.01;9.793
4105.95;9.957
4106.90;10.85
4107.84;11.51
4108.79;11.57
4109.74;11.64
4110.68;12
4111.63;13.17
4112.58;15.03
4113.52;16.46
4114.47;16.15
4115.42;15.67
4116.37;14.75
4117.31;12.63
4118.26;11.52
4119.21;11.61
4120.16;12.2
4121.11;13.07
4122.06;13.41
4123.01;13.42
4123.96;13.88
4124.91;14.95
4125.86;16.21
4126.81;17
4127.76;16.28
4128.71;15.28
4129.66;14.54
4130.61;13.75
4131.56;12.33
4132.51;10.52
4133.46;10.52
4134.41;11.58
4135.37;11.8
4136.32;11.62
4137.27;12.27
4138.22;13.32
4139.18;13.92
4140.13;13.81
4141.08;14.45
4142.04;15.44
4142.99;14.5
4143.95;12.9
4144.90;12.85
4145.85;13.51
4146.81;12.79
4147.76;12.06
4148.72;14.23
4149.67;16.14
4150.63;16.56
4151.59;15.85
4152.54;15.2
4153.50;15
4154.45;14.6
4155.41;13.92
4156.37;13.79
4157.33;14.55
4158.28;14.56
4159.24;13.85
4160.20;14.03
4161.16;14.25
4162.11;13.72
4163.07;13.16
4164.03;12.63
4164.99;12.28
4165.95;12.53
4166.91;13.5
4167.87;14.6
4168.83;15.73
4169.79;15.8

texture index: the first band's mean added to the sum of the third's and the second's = 41.7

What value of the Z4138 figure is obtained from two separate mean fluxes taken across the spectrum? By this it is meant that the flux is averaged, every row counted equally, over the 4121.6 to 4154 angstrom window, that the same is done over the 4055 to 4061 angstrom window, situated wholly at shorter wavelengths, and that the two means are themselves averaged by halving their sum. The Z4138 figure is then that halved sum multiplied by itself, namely 191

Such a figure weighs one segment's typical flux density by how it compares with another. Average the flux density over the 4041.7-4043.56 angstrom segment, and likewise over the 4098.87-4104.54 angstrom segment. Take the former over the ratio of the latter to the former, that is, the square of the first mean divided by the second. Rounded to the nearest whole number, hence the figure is 18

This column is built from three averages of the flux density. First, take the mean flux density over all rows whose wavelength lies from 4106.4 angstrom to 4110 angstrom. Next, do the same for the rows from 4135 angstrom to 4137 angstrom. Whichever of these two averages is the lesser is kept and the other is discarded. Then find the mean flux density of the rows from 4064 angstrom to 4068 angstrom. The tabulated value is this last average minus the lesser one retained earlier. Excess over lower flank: 3.2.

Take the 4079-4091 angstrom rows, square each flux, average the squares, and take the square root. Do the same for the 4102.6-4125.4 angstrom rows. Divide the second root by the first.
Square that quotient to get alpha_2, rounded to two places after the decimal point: 0.92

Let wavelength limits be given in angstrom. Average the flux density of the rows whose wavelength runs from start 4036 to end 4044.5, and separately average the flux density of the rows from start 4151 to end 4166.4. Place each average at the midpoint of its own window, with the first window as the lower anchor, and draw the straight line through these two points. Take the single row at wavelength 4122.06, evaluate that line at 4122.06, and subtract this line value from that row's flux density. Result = -1.4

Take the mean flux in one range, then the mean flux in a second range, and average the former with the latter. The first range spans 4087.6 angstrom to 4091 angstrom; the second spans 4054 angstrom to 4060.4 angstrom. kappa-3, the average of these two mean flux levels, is 13.4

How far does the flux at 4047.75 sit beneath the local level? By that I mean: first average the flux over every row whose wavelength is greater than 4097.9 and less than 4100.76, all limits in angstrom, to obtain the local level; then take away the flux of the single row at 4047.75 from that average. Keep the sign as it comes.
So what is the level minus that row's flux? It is -2.8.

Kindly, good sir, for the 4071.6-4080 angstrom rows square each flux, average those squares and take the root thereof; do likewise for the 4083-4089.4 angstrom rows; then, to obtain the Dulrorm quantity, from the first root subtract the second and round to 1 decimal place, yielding 1.4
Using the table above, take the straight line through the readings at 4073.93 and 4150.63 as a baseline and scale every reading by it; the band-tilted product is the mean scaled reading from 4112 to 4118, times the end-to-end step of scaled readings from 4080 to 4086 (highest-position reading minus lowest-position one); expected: -0.10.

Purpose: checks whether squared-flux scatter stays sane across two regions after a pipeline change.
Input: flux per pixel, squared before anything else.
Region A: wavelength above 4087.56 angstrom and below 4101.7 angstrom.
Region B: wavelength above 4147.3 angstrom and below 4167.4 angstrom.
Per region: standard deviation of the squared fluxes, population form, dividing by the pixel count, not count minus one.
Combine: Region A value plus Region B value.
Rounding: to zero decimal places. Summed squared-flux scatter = 82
